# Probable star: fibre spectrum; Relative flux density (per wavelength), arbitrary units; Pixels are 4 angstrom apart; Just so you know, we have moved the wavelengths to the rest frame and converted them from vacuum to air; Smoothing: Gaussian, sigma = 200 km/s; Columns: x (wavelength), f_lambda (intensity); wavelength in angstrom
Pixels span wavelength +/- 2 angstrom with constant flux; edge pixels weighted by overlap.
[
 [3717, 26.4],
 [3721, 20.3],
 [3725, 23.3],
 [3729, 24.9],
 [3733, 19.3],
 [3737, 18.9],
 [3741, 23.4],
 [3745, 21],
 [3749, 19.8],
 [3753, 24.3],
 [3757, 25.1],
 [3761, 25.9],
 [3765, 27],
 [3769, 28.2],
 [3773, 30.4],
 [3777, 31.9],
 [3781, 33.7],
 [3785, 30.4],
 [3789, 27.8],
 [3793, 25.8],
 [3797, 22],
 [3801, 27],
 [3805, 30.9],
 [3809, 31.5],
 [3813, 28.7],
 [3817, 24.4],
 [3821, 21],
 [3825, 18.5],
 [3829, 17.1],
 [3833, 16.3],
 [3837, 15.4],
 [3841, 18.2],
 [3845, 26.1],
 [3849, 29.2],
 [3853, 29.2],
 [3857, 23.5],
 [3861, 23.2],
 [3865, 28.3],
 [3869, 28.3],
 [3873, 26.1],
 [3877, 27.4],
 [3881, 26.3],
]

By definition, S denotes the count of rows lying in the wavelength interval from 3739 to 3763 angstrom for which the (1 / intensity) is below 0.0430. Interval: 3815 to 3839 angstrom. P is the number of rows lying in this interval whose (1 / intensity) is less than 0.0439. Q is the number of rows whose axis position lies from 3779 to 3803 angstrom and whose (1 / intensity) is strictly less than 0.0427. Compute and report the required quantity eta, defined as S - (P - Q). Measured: 8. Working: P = 1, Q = 5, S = 4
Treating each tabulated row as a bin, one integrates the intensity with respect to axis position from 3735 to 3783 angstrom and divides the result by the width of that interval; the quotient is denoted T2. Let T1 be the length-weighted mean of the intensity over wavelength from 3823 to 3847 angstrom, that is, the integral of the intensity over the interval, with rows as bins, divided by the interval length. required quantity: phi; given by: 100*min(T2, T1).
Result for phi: 1860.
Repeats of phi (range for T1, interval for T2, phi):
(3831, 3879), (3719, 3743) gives 2168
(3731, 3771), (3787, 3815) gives 2329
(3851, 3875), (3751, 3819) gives 2643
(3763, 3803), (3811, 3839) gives 2020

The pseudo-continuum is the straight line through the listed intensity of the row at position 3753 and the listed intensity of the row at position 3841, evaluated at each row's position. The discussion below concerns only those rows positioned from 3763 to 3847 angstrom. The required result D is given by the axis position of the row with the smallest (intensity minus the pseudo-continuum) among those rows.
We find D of 3837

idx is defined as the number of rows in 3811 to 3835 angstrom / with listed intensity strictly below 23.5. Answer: 4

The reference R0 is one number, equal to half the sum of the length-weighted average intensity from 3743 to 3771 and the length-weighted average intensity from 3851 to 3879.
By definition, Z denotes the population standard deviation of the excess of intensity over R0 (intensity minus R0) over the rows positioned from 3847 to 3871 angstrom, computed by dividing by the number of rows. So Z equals 2.6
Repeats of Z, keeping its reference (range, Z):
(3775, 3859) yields 5.5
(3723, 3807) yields 4.1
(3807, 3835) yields 5.5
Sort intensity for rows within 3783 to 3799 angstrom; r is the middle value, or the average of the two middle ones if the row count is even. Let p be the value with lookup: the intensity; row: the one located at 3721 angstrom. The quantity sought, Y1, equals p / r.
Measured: 0.76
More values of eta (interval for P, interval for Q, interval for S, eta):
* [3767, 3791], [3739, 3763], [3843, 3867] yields 2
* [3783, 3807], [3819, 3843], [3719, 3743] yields -2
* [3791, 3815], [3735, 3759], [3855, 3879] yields 2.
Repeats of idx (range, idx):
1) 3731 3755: 5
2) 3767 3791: 0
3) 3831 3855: 3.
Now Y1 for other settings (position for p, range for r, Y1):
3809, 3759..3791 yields 1.08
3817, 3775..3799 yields 0.84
